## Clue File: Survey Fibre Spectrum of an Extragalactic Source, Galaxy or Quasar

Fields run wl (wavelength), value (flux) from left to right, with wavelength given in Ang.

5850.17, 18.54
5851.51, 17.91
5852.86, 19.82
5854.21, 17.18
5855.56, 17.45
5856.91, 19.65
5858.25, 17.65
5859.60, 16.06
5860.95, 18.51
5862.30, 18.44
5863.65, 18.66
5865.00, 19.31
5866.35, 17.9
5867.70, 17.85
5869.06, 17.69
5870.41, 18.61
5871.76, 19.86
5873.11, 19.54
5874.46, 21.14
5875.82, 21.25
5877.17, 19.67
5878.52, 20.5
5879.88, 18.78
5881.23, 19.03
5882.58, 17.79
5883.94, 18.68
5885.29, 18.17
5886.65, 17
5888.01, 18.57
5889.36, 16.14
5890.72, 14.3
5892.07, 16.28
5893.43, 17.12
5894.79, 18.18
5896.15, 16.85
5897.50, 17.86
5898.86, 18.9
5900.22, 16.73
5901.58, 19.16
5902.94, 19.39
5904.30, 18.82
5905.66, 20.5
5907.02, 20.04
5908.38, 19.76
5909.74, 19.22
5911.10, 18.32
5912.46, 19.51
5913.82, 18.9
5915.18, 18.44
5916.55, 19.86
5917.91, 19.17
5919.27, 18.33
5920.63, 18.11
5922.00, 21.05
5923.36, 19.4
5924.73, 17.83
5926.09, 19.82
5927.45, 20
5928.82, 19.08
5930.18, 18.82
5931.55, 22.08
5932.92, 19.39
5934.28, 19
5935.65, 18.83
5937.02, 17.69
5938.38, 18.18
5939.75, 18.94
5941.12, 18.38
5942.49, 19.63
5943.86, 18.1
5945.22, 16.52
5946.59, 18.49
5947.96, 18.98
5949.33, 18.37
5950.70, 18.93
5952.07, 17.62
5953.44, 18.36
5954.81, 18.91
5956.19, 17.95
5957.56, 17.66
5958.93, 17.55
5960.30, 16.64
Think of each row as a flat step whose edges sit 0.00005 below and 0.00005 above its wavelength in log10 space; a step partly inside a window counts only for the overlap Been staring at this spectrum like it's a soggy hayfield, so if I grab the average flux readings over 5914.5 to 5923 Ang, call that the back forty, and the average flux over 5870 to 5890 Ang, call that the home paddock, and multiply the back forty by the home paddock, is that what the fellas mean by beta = 364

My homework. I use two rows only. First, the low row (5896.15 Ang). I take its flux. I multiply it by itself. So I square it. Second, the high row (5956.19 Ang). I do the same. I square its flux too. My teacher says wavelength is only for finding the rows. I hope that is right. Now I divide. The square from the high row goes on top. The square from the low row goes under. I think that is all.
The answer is 1.13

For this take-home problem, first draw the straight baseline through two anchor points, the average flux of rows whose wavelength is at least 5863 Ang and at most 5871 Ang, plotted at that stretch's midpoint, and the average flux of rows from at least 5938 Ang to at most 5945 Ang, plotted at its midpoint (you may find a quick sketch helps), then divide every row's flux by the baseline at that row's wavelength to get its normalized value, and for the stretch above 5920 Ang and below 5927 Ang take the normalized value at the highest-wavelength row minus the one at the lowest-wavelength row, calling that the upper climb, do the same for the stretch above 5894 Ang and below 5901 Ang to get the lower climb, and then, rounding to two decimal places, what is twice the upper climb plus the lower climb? 0.10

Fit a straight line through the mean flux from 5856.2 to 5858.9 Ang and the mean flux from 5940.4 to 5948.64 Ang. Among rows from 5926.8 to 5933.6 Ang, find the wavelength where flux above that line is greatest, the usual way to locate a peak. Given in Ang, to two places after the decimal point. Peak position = 5931.55 Ang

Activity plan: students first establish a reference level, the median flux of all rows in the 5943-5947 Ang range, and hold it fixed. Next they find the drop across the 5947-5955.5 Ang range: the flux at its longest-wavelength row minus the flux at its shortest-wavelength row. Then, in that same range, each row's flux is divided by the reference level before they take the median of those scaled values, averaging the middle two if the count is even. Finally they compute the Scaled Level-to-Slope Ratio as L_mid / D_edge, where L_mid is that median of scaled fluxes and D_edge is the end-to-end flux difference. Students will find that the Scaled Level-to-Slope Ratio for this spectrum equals -14.7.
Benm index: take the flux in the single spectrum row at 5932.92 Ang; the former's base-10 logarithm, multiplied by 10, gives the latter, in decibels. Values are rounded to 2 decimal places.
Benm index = 12.88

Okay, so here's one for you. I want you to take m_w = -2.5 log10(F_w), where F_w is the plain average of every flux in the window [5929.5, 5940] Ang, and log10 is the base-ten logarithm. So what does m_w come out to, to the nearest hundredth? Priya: -3.20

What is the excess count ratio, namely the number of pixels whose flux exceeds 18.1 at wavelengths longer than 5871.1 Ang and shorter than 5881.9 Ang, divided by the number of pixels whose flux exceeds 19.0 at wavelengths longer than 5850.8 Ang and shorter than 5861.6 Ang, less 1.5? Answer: 2.5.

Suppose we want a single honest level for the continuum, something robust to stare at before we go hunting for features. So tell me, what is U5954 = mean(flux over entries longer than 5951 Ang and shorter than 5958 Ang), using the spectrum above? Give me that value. 18.1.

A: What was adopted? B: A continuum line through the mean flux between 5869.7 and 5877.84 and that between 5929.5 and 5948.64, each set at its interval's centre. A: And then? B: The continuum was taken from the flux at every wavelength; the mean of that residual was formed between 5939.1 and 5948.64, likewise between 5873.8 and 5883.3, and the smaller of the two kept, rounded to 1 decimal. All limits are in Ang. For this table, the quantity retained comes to -0.3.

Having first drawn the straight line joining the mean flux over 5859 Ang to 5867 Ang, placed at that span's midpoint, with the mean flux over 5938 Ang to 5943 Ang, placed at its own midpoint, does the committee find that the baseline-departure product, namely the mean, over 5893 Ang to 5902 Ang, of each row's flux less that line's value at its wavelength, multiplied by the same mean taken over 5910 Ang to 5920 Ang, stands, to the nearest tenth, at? -0.2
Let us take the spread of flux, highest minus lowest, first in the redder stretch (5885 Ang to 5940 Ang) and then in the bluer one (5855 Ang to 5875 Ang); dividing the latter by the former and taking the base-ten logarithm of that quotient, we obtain -0.19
